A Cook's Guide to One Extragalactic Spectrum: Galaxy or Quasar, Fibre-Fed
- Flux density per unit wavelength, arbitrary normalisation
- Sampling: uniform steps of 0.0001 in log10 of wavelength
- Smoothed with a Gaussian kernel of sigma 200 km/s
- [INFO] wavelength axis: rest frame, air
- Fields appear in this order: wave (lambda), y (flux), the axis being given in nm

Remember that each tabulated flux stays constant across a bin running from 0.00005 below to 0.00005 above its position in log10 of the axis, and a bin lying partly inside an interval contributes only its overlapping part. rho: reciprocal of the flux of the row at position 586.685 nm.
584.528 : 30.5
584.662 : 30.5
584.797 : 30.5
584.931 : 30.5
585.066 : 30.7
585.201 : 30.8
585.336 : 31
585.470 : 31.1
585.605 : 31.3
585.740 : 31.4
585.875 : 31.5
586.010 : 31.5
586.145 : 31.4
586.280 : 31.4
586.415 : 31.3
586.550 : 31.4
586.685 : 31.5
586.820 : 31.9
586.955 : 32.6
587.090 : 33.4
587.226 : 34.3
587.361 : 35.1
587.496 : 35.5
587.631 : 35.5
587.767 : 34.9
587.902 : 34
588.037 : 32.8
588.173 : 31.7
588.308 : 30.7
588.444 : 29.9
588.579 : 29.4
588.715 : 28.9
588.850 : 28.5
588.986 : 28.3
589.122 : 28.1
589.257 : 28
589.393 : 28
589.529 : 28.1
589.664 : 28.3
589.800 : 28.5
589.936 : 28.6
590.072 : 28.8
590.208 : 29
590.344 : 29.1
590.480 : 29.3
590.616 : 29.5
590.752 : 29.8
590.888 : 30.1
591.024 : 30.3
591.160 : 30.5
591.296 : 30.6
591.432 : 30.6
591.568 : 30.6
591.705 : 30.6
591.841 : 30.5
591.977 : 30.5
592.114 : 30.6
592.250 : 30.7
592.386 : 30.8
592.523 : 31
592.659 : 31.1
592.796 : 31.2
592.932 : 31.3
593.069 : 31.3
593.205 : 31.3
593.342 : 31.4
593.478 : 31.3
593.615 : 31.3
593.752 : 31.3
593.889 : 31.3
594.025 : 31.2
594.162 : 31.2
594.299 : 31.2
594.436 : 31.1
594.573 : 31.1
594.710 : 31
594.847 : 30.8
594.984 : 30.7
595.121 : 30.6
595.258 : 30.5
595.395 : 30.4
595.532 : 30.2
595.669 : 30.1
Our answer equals 0.0317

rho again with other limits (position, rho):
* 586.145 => 0.0318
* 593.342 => 0.0318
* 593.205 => 0.0319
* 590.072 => 0.0347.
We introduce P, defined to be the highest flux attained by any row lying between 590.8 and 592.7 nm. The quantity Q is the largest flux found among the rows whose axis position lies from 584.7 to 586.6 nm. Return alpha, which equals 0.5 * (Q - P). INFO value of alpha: 0.2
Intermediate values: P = 31.1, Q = 31.5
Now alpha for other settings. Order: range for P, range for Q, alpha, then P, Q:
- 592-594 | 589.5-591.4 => -0.4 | 31.4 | 30.6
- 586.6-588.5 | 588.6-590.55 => -3.1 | 35.5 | 29.3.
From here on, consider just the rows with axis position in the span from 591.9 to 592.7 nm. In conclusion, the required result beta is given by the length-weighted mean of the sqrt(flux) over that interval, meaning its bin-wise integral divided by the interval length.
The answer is 5.55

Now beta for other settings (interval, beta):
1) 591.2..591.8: 5.53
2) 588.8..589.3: 5.31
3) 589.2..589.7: 5.30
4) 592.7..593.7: 5.59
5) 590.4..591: 5.45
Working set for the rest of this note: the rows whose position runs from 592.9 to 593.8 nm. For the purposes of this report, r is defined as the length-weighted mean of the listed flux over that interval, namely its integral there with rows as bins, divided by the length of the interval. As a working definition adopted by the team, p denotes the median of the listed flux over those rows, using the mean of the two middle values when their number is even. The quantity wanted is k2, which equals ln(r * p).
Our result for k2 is 6.89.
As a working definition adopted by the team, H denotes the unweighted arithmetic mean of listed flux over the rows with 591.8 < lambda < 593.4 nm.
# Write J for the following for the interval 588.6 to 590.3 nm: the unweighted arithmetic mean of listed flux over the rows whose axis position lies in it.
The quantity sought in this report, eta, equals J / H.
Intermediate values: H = 31.0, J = 28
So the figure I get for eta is 0.92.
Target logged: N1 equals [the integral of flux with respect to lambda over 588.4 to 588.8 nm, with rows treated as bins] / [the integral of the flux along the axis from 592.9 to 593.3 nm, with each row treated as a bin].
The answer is 0.94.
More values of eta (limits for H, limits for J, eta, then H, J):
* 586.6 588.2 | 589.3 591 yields 0.86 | 33.6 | 29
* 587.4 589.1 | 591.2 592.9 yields 0.97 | 31.7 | 31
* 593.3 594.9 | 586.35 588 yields 1.07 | 31.2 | 33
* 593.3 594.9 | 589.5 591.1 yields 0.93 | 31.2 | 29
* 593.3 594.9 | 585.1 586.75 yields 1.00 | 31.2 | 31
